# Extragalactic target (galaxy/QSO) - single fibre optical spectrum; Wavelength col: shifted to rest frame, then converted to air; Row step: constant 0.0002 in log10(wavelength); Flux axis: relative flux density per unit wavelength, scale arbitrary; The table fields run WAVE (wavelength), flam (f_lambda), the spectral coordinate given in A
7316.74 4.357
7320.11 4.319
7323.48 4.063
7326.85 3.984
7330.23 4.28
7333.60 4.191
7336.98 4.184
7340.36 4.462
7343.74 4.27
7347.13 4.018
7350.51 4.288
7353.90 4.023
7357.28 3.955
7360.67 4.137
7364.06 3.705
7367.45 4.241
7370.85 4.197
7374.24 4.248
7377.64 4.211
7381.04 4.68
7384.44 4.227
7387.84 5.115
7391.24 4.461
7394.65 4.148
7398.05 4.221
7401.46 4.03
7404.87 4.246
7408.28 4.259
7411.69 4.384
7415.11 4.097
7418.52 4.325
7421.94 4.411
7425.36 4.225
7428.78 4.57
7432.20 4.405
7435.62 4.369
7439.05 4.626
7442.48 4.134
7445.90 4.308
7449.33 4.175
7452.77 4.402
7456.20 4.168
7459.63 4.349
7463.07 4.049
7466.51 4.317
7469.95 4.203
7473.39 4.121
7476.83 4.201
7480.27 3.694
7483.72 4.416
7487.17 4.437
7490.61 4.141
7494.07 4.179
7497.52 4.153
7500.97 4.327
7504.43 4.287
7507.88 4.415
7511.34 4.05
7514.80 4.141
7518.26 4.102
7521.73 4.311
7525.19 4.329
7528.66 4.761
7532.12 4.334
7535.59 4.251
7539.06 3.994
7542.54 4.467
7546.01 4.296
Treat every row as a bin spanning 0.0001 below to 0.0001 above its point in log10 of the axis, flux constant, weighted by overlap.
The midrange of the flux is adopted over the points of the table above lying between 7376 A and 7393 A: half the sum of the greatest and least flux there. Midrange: 4.66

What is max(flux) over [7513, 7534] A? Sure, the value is 4.761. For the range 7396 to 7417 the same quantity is 4.384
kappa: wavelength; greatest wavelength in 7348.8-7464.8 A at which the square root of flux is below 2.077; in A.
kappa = 7463.07 A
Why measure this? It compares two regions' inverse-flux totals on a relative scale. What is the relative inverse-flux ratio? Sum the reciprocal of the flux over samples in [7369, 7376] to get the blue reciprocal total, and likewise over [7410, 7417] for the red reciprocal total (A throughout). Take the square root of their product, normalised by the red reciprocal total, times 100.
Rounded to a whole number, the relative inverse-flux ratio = 100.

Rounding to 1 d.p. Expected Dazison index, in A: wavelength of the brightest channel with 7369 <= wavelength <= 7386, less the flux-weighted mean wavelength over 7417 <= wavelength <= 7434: -44.4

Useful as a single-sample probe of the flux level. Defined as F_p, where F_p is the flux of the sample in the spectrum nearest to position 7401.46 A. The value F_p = 4.03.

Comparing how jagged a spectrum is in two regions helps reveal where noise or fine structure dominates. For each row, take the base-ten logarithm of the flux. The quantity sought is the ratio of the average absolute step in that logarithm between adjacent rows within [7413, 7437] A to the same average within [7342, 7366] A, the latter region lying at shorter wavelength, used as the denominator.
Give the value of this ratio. 0.66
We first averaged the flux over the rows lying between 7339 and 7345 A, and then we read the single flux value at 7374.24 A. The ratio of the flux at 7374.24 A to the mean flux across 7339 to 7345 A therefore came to 0.97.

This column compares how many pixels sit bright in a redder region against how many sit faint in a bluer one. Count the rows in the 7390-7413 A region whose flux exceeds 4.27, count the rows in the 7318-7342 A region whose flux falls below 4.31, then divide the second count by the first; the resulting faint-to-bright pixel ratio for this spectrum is 2.5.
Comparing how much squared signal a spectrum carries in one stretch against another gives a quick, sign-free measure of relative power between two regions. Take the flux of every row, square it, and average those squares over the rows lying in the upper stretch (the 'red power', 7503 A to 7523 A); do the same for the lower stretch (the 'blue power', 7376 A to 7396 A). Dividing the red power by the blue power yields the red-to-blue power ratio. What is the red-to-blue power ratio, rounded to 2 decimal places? 0.88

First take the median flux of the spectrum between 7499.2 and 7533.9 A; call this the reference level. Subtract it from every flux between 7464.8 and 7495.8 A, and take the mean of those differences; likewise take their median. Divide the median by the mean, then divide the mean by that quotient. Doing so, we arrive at -0.14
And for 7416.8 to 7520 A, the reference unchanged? -0.06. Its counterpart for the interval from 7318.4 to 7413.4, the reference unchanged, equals -0.08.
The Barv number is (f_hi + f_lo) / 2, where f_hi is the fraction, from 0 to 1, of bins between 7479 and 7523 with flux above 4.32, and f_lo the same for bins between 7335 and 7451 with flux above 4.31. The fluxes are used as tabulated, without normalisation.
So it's 0.32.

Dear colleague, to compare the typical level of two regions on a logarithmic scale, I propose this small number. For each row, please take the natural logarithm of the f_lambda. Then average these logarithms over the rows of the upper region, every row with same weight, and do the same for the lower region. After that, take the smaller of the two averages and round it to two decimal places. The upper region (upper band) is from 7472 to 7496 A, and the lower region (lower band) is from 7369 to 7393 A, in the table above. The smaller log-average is 1.43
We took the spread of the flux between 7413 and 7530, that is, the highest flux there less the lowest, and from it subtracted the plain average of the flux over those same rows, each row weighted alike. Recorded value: -3.20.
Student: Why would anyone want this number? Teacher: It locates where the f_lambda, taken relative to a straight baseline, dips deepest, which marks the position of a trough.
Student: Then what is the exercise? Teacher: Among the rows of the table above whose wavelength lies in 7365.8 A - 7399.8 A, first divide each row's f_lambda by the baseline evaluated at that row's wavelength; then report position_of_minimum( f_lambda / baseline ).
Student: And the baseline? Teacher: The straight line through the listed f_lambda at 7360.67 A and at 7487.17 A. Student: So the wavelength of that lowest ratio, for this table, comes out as 7394.65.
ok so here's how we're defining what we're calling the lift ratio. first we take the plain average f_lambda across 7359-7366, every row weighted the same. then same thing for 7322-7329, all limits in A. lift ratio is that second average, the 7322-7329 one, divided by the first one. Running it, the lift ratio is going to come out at 1.03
